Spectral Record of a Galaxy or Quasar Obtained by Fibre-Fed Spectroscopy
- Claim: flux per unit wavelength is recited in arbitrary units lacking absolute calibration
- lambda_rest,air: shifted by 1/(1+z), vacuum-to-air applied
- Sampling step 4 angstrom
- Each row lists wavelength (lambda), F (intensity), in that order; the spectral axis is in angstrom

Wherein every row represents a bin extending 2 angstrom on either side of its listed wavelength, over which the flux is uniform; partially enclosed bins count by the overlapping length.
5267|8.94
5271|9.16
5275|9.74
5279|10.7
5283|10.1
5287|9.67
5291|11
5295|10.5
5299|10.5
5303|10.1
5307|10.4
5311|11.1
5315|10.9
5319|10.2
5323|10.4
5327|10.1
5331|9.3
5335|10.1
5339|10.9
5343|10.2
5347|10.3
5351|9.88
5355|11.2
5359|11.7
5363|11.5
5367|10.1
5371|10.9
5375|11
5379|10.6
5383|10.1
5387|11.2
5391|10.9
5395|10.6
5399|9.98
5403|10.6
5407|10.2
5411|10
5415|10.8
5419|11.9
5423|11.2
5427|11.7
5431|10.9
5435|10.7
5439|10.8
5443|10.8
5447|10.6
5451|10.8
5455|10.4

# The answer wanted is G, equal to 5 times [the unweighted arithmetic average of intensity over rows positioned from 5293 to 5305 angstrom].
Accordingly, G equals 51.8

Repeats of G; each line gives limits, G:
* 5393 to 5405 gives 52.0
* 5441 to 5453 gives 53.7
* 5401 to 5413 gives 51.3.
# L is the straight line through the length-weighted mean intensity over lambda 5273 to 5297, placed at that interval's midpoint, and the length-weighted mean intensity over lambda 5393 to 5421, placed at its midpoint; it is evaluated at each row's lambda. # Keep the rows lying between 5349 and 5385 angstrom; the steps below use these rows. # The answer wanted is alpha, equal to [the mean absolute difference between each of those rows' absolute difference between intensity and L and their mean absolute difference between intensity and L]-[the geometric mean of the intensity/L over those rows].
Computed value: -0.76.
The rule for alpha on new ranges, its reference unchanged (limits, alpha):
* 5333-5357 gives -0.81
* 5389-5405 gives -0.78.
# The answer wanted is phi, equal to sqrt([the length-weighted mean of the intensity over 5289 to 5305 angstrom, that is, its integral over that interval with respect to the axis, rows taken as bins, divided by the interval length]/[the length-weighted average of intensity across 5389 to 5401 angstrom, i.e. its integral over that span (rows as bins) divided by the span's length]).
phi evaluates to 1.00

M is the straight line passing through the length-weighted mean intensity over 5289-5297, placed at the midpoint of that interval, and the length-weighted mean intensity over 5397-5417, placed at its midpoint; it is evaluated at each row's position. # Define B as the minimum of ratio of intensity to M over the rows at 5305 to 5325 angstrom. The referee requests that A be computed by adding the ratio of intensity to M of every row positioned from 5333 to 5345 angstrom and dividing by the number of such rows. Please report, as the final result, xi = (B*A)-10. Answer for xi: -9.06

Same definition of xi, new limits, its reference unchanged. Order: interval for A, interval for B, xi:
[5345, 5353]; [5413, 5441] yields -9.00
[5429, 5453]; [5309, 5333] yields -9.07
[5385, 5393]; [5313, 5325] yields -8.98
